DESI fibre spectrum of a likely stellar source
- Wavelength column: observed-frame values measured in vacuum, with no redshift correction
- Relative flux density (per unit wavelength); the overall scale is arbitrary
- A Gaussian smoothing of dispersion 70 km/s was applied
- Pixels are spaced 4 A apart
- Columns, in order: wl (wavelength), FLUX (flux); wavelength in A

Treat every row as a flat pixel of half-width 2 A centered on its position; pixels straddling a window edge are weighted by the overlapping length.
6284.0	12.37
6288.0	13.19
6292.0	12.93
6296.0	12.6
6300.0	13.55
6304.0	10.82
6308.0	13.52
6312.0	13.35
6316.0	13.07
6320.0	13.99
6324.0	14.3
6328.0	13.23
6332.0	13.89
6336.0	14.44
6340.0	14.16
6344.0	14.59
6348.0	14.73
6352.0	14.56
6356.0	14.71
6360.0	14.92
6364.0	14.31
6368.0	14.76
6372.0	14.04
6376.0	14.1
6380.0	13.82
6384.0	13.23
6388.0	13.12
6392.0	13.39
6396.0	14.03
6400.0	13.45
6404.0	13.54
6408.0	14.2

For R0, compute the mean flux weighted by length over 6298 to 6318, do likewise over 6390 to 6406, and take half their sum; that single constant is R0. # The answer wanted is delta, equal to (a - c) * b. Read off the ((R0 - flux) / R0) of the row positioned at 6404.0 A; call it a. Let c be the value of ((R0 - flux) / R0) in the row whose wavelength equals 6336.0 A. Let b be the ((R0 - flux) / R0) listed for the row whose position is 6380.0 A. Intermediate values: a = -0.02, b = -0.04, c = -0.091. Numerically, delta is -0.0030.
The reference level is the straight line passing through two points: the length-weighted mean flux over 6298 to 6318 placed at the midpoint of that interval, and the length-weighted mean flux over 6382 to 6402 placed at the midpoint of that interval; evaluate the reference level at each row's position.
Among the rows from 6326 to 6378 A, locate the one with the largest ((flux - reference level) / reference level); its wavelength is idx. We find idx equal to 6360.0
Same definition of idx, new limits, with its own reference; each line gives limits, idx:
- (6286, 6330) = 6324.0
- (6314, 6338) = 6336.0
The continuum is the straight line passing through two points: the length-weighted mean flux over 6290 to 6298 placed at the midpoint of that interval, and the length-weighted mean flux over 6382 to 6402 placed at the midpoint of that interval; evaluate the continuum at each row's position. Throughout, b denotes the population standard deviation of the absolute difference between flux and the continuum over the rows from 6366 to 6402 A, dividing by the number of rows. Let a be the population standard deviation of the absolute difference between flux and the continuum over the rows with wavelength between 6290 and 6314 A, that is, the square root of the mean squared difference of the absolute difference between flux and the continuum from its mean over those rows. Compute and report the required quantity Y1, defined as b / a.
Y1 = 0.7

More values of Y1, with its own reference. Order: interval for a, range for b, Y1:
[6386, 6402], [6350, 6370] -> 1.0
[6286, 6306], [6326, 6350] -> 0.7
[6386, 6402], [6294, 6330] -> 2.8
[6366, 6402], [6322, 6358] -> 0.9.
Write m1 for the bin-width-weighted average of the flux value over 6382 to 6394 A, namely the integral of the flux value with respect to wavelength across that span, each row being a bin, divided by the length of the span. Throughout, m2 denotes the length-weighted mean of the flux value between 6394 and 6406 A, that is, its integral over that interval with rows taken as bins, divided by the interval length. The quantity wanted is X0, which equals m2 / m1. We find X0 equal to 1.03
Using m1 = 13.2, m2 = 13.7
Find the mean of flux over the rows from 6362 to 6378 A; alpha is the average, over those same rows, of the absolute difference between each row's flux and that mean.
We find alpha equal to 0.23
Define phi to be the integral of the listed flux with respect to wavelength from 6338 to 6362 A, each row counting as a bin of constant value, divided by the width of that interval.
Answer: 14.6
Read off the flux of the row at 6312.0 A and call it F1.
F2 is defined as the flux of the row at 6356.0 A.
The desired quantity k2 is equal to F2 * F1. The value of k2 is 196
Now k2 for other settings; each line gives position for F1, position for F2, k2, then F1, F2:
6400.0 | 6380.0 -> 186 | 13.45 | 13.82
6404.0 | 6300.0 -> 183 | 13.54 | 13.55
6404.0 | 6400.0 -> 182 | 13.54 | 13.45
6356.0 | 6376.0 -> 207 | 14.71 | 14.1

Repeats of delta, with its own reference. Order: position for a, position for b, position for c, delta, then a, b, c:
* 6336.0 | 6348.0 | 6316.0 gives 0.0117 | -0.09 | -0.11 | 0.012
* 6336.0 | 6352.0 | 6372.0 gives 0.0030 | -0.09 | -0.10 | -0.061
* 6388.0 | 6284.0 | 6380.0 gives 0.0034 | 0.01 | 0.07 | -0.044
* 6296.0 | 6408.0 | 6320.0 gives -0.0077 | 0.05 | -0.07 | -0.057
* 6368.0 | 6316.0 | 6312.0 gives -0.0013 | -0.12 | 0.01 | -0.009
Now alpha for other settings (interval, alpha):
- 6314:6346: 0.42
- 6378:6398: 0.33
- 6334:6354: 0.16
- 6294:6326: 0.74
